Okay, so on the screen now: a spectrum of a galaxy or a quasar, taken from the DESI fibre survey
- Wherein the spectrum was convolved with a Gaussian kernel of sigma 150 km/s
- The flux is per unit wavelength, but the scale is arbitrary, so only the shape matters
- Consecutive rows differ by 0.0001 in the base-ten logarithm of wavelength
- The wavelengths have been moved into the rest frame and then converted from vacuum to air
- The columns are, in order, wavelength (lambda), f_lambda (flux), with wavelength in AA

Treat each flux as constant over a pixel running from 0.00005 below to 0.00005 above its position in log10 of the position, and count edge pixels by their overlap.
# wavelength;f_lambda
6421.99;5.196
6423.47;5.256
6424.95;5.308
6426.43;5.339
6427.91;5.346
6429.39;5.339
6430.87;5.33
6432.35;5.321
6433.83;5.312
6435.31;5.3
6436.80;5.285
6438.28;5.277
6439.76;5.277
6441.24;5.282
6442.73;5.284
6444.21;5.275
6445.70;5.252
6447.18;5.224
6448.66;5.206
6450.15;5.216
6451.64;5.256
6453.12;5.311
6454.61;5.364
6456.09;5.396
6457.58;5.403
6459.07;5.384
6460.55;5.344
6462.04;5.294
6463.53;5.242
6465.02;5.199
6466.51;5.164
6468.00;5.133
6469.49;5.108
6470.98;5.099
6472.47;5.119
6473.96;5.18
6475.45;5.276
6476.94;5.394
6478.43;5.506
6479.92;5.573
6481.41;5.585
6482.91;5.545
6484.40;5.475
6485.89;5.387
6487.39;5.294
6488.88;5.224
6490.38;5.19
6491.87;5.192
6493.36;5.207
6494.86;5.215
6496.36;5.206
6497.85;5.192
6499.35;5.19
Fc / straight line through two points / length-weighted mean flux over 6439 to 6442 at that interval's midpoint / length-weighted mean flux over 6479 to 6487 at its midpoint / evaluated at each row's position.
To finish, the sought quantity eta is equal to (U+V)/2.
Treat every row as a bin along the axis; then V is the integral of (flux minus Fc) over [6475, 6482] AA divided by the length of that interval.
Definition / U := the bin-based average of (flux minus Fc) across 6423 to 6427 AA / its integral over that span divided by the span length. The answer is 0.05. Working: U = 0.11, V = 0.00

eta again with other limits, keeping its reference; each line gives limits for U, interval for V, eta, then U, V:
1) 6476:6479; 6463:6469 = -0.13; -0.04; -0.23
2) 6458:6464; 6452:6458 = -0.03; -0.06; 0.01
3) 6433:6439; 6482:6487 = 0.00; 0.04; -0.05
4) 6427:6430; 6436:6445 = 0.07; 0.13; 0.00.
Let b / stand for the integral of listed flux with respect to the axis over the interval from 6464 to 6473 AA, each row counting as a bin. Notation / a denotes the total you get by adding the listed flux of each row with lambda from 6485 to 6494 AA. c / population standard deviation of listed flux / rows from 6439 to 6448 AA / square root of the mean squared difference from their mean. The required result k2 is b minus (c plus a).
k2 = 14.7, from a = 31.5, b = 46.2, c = 0.02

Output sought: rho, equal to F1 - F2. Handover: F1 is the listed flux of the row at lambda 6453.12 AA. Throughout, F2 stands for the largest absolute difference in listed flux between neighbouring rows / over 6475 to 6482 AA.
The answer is 5.19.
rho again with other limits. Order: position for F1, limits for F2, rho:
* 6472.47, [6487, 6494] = 5.05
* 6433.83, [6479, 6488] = 5.22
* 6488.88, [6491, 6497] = 5.21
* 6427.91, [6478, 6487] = 5.26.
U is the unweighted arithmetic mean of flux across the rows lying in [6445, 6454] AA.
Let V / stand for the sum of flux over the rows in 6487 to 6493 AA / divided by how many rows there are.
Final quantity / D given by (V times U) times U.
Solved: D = 144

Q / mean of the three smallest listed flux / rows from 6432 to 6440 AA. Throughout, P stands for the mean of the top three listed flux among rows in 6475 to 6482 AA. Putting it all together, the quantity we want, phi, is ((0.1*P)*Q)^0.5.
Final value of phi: 1.71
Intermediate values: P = 5.55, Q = 5.28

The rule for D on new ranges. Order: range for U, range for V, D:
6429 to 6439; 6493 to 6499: 147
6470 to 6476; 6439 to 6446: 141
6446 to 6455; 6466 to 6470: 142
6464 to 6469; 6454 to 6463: 143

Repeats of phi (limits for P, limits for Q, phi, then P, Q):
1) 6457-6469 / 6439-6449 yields 1.68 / 5.38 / 5.23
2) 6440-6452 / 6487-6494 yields 1.66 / 5.28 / 5.20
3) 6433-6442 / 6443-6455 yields 1.66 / 5.30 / 5.22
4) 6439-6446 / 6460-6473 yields 1.64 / 5.28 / 5.11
